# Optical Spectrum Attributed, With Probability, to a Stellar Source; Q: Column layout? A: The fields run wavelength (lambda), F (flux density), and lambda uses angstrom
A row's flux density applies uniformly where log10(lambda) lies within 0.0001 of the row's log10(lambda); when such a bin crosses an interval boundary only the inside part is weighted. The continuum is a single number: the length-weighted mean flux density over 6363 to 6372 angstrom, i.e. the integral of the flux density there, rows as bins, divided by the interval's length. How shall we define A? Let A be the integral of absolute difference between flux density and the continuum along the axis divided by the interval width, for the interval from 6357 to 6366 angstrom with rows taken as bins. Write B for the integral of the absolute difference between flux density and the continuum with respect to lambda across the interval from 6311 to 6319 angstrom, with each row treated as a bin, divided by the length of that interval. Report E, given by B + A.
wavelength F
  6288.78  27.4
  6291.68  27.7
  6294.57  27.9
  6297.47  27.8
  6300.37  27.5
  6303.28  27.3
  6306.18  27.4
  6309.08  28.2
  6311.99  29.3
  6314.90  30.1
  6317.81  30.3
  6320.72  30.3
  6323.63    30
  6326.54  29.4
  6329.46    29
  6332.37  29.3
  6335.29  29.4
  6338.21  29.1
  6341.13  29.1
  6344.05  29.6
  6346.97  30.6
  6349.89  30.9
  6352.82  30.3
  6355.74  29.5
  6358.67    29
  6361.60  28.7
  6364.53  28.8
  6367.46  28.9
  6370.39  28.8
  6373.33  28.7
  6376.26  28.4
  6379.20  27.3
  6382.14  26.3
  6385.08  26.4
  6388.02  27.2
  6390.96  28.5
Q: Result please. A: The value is 1.2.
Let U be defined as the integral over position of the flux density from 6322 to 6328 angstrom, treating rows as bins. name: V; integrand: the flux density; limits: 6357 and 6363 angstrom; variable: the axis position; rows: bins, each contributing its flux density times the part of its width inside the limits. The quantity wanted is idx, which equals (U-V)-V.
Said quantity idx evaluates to -168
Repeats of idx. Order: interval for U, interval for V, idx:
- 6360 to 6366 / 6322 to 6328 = -184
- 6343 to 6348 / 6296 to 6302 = -181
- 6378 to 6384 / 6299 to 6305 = -168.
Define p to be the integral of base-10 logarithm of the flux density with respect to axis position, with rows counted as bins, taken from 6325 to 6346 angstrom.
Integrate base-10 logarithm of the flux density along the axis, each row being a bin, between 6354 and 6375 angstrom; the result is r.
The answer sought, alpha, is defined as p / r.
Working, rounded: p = 30.8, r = 30.70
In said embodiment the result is 1.00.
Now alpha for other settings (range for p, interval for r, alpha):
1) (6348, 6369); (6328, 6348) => 1.05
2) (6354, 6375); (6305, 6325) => 1.05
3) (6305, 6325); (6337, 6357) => 0.99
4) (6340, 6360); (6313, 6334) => 0.95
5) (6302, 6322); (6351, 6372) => 0.95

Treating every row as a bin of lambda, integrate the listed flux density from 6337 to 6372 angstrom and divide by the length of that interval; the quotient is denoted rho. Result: 29.4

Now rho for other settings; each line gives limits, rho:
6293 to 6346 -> 29.0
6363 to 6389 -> 27.9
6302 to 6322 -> 29.0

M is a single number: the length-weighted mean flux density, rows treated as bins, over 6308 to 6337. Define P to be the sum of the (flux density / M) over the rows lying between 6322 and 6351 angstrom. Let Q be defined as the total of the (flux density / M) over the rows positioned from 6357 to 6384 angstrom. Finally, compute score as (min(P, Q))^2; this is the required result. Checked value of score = 74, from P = 10.0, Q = 8.6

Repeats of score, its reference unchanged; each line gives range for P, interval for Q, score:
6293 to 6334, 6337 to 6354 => 37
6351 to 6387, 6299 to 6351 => 133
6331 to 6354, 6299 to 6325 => 65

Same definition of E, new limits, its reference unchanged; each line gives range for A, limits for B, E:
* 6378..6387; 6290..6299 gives 3.2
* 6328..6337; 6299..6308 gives 1.8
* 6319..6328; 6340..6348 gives 2.0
